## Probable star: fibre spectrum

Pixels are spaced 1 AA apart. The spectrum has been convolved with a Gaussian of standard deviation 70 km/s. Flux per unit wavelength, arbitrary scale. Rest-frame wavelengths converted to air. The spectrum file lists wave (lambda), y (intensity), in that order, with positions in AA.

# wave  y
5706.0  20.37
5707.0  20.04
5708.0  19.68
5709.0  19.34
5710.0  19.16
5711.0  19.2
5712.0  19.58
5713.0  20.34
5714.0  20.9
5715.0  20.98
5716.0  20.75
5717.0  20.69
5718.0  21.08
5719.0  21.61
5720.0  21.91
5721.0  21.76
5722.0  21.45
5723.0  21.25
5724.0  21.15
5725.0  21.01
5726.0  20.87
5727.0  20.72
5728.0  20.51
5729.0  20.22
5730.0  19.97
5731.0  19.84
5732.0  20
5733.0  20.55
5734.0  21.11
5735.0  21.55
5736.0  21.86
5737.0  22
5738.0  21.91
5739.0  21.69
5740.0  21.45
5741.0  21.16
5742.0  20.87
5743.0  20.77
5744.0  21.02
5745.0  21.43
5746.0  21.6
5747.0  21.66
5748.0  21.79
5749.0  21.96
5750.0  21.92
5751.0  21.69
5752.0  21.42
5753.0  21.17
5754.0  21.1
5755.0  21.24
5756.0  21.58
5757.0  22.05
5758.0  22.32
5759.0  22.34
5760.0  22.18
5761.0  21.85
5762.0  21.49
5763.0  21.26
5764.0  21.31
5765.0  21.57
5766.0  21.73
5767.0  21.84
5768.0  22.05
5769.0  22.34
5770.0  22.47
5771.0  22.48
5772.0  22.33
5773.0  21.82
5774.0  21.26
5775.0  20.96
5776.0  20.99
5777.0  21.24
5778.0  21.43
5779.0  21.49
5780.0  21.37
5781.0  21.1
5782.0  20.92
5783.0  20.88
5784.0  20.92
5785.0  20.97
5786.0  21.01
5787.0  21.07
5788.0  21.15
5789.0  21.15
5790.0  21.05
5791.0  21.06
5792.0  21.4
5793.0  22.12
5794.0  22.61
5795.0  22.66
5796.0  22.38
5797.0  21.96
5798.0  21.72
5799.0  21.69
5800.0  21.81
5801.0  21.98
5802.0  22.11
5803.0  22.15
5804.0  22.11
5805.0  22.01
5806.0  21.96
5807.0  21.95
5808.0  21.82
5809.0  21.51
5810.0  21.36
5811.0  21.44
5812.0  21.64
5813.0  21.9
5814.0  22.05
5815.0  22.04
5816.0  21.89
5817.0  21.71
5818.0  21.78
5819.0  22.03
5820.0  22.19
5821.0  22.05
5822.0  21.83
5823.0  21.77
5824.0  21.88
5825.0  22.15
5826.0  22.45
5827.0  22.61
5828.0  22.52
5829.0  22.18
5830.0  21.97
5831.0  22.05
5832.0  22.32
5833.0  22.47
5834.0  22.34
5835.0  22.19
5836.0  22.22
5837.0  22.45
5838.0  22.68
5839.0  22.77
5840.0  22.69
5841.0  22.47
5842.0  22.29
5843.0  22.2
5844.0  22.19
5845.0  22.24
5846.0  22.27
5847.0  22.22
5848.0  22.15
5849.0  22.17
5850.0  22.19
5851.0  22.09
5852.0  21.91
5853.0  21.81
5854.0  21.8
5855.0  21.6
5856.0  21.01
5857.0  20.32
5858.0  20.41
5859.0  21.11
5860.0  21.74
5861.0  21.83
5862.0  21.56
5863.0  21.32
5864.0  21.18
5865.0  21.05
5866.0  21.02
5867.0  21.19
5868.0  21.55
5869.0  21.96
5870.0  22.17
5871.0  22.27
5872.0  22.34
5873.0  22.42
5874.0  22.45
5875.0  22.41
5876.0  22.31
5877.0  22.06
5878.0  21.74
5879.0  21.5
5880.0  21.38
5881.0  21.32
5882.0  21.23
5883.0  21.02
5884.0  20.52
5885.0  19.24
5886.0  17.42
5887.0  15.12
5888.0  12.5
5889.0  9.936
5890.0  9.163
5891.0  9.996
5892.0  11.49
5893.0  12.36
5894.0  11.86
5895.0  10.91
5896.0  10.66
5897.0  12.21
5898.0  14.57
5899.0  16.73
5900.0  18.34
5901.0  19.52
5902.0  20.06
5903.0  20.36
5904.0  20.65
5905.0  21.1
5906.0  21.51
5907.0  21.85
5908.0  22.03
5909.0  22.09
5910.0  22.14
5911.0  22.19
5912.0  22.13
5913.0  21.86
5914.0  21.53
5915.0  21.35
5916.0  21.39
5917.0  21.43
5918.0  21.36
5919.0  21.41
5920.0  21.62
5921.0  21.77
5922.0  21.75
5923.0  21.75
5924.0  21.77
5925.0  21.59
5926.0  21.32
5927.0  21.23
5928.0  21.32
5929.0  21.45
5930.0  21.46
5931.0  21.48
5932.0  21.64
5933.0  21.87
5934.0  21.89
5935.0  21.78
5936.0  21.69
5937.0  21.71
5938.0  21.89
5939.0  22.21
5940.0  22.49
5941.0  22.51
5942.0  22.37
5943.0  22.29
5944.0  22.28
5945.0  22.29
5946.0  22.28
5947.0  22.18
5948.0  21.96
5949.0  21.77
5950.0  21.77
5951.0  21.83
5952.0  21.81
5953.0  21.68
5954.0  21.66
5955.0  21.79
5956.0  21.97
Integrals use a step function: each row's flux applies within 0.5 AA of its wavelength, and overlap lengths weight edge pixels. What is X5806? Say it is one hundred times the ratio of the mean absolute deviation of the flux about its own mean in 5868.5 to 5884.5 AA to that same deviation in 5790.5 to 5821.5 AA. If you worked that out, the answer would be 197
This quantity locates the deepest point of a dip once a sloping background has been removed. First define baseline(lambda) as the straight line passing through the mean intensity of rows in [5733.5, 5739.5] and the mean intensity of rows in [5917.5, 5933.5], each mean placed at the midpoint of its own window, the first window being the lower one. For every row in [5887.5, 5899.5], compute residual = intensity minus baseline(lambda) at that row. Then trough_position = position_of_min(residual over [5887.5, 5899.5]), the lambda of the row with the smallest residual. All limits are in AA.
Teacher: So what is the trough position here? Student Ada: 5890.0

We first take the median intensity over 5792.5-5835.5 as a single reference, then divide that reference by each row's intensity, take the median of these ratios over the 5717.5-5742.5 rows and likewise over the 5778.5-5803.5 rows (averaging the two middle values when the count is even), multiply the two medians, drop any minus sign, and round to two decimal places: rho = 1.07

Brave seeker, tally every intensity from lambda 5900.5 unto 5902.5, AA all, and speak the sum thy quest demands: 40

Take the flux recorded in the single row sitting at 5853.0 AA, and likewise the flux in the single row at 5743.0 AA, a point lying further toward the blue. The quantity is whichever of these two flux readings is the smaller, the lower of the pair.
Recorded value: 20.8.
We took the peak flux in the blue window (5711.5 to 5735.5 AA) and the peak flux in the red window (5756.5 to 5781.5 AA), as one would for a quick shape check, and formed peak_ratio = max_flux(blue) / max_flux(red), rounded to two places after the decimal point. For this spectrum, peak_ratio 0.97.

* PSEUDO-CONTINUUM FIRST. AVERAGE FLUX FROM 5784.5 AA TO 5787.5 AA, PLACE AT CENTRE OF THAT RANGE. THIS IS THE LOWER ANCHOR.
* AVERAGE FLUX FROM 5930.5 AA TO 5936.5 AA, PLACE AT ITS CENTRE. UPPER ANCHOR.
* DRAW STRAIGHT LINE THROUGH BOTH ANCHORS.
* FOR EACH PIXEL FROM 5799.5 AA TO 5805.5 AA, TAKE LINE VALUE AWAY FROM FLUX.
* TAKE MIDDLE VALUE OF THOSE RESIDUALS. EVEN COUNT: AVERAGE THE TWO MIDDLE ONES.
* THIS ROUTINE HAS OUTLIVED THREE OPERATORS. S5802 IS 0.95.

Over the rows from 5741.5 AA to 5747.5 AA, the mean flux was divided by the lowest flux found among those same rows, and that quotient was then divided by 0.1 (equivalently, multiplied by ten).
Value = 10.2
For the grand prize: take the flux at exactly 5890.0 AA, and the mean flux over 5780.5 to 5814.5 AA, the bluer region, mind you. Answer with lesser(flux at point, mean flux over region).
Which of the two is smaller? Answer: 9.2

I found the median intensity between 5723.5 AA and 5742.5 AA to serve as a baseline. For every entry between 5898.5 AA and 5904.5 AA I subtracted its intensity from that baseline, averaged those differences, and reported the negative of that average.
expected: -1.7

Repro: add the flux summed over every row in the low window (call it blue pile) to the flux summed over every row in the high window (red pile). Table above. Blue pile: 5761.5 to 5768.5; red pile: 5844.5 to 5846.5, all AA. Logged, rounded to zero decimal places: 196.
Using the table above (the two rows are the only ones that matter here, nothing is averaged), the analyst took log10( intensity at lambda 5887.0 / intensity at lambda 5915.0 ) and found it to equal -0.150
